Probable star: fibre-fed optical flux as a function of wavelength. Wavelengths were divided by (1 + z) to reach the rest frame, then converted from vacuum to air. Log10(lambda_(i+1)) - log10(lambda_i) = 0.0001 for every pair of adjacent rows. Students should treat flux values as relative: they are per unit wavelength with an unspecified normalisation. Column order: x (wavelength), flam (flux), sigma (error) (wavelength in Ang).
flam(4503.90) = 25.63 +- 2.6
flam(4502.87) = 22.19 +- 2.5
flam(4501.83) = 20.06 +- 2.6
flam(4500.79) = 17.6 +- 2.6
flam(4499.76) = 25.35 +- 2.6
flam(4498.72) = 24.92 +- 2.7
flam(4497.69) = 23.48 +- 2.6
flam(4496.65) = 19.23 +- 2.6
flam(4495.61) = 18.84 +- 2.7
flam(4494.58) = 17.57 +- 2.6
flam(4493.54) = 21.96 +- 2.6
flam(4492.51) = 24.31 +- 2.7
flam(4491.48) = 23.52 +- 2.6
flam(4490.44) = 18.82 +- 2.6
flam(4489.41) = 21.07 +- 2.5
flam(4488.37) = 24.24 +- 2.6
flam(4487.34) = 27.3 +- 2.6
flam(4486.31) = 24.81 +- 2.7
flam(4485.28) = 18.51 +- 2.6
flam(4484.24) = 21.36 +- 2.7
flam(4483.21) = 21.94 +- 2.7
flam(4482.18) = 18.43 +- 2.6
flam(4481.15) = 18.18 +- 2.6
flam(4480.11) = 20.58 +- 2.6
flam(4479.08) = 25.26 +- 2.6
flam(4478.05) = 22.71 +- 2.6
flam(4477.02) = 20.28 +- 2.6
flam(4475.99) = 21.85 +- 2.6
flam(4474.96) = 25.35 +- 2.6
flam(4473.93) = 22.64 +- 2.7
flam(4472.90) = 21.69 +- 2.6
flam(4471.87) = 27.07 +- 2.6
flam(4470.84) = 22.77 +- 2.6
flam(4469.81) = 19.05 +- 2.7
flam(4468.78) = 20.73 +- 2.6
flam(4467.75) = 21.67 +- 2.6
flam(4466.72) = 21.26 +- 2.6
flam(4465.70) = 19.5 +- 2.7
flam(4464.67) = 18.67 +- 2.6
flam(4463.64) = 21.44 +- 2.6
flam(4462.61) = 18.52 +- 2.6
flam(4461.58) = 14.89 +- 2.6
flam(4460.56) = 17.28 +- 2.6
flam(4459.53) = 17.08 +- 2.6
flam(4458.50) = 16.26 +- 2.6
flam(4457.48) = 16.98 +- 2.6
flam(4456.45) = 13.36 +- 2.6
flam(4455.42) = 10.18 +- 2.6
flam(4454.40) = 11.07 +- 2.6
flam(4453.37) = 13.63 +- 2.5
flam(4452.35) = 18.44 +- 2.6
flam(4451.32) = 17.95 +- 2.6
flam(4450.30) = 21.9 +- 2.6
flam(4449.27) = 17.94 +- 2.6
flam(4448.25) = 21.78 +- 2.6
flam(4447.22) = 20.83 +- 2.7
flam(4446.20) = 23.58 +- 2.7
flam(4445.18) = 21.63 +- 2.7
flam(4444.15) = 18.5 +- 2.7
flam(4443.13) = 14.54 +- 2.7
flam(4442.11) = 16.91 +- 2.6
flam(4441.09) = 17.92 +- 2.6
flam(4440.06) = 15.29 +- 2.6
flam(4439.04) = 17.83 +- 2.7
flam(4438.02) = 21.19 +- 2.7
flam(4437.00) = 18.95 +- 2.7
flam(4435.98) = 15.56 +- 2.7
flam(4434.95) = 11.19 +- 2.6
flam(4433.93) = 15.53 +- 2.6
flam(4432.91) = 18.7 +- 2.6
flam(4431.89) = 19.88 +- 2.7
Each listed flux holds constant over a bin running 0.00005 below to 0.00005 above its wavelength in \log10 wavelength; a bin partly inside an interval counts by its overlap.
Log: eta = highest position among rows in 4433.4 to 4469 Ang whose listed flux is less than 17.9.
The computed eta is 4461.58 Ang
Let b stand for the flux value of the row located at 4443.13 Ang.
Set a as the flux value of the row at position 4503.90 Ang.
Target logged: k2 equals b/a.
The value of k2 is 0.57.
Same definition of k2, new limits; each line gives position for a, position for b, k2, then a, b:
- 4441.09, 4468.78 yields 1.16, 17.92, 20.73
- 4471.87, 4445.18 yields 0.80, 27.07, 21.63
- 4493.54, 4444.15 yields 0.84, 21.96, 18.5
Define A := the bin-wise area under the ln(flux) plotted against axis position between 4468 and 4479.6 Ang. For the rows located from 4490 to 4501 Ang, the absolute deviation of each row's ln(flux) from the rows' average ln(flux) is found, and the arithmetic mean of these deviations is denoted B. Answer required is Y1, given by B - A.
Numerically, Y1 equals -36.0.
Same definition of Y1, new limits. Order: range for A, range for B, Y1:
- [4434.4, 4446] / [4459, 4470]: -32.9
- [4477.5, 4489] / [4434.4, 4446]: -35.4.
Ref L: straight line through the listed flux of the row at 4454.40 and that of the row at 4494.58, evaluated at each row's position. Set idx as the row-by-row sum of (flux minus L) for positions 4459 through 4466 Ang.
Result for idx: 41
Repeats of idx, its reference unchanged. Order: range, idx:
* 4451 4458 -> 24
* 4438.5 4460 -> 149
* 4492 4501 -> 32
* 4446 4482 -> 243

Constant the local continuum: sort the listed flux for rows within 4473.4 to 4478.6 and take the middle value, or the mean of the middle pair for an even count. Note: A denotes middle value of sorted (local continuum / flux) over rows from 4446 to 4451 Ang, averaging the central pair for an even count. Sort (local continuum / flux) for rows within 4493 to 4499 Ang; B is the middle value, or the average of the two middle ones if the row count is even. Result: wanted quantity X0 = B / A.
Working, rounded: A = 1.039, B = 1.10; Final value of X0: 1.06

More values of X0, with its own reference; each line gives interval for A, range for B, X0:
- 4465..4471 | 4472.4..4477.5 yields 0.96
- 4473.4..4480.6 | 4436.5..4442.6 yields 1.27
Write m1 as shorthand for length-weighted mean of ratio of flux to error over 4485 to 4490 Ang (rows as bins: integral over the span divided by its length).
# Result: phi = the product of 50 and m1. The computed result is 449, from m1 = 9.0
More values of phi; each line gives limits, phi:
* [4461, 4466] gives 354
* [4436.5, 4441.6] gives 342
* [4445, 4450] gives 398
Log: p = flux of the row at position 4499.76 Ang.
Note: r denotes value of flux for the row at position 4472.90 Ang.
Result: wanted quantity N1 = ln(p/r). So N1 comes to 0.16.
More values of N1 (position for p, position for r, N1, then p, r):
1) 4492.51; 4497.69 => 0.03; 24.31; 23.48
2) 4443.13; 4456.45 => 0.08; 14.54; 13.36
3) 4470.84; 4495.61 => 0.19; 22.77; 18.84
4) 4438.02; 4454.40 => 0.65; 21.19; 11.07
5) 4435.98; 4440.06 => 0.02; 15.56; 15.29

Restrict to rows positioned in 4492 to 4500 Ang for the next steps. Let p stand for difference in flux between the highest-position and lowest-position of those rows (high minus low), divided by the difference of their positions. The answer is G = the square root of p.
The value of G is 0.38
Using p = 0.1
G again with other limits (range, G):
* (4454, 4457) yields 1.06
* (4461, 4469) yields 0.90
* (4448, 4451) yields 0.24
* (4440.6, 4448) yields 0.69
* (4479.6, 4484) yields 0.66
